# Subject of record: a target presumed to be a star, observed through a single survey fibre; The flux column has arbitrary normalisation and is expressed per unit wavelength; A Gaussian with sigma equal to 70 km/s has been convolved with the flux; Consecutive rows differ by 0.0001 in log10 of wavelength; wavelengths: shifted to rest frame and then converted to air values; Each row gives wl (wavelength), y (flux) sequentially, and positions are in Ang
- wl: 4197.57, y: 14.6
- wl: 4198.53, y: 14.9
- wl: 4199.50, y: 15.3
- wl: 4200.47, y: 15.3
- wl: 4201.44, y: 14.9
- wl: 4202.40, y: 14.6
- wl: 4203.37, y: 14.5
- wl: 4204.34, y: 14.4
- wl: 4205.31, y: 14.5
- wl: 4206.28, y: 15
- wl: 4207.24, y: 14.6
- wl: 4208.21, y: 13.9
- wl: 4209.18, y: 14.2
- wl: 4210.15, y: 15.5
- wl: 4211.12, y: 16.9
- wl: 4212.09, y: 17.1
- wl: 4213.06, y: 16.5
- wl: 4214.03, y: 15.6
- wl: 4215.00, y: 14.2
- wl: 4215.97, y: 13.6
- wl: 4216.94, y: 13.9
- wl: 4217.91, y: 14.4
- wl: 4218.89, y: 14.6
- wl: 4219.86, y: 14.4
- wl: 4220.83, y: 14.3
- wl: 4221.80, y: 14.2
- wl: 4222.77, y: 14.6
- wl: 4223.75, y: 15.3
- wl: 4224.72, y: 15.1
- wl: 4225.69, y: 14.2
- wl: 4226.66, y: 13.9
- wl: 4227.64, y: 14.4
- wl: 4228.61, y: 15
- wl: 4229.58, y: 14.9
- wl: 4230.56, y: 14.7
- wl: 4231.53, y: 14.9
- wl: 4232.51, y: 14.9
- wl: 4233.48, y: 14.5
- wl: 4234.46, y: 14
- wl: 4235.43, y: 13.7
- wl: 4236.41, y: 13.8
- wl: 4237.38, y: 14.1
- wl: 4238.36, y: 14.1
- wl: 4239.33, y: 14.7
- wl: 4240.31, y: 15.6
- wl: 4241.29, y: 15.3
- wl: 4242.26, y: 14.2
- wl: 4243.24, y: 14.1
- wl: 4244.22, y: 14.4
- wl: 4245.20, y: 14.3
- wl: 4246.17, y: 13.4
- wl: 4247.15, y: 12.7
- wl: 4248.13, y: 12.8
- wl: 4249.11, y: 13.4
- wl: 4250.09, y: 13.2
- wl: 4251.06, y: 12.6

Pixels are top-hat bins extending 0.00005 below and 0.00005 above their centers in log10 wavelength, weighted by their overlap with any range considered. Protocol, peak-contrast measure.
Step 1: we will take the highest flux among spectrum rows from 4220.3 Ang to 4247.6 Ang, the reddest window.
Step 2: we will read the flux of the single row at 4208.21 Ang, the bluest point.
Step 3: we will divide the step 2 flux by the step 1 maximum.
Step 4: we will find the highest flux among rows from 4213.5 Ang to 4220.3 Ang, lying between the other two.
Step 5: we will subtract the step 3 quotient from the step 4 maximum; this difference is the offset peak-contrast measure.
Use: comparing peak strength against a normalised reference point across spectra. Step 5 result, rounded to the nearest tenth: 14.7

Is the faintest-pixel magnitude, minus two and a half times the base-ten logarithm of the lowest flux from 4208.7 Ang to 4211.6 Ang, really -2.881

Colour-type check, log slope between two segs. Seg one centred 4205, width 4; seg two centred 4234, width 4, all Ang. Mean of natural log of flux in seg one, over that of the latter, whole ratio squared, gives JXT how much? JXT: 1.02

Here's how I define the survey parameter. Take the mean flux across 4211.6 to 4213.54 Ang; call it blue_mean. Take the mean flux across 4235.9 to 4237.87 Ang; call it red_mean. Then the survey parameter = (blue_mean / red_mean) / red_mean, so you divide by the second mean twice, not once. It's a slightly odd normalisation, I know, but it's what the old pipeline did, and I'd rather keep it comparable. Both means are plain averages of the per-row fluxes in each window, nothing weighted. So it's 0.086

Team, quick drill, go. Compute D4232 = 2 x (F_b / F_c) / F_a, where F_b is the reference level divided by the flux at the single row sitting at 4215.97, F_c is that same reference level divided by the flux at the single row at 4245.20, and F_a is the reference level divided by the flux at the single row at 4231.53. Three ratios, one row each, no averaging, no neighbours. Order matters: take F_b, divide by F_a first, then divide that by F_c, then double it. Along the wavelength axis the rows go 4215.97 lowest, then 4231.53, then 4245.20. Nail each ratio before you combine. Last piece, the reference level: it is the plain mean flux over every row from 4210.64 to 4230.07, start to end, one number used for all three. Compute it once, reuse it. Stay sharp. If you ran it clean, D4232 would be 2.11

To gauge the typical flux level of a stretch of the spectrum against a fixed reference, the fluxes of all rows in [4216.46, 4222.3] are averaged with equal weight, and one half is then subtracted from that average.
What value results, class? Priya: 13.8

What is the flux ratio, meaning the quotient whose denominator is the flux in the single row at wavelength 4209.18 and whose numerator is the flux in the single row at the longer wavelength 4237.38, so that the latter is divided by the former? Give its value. 0.99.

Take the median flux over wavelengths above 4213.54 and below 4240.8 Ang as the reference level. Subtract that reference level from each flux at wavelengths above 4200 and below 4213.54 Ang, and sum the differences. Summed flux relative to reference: 10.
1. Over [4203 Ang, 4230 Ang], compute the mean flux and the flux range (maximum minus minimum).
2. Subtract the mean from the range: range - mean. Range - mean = -11.3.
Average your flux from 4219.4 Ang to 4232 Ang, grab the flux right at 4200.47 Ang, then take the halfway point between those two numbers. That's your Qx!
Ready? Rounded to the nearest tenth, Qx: 15.0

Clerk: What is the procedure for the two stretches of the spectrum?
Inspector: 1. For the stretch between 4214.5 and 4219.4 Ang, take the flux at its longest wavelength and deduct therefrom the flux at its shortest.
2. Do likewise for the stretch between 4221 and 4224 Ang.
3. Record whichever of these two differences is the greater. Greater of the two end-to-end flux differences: 1.1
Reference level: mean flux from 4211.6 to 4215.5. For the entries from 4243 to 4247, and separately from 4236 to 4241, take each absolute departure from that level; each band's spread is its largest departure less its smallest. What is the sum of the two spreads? 2.8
